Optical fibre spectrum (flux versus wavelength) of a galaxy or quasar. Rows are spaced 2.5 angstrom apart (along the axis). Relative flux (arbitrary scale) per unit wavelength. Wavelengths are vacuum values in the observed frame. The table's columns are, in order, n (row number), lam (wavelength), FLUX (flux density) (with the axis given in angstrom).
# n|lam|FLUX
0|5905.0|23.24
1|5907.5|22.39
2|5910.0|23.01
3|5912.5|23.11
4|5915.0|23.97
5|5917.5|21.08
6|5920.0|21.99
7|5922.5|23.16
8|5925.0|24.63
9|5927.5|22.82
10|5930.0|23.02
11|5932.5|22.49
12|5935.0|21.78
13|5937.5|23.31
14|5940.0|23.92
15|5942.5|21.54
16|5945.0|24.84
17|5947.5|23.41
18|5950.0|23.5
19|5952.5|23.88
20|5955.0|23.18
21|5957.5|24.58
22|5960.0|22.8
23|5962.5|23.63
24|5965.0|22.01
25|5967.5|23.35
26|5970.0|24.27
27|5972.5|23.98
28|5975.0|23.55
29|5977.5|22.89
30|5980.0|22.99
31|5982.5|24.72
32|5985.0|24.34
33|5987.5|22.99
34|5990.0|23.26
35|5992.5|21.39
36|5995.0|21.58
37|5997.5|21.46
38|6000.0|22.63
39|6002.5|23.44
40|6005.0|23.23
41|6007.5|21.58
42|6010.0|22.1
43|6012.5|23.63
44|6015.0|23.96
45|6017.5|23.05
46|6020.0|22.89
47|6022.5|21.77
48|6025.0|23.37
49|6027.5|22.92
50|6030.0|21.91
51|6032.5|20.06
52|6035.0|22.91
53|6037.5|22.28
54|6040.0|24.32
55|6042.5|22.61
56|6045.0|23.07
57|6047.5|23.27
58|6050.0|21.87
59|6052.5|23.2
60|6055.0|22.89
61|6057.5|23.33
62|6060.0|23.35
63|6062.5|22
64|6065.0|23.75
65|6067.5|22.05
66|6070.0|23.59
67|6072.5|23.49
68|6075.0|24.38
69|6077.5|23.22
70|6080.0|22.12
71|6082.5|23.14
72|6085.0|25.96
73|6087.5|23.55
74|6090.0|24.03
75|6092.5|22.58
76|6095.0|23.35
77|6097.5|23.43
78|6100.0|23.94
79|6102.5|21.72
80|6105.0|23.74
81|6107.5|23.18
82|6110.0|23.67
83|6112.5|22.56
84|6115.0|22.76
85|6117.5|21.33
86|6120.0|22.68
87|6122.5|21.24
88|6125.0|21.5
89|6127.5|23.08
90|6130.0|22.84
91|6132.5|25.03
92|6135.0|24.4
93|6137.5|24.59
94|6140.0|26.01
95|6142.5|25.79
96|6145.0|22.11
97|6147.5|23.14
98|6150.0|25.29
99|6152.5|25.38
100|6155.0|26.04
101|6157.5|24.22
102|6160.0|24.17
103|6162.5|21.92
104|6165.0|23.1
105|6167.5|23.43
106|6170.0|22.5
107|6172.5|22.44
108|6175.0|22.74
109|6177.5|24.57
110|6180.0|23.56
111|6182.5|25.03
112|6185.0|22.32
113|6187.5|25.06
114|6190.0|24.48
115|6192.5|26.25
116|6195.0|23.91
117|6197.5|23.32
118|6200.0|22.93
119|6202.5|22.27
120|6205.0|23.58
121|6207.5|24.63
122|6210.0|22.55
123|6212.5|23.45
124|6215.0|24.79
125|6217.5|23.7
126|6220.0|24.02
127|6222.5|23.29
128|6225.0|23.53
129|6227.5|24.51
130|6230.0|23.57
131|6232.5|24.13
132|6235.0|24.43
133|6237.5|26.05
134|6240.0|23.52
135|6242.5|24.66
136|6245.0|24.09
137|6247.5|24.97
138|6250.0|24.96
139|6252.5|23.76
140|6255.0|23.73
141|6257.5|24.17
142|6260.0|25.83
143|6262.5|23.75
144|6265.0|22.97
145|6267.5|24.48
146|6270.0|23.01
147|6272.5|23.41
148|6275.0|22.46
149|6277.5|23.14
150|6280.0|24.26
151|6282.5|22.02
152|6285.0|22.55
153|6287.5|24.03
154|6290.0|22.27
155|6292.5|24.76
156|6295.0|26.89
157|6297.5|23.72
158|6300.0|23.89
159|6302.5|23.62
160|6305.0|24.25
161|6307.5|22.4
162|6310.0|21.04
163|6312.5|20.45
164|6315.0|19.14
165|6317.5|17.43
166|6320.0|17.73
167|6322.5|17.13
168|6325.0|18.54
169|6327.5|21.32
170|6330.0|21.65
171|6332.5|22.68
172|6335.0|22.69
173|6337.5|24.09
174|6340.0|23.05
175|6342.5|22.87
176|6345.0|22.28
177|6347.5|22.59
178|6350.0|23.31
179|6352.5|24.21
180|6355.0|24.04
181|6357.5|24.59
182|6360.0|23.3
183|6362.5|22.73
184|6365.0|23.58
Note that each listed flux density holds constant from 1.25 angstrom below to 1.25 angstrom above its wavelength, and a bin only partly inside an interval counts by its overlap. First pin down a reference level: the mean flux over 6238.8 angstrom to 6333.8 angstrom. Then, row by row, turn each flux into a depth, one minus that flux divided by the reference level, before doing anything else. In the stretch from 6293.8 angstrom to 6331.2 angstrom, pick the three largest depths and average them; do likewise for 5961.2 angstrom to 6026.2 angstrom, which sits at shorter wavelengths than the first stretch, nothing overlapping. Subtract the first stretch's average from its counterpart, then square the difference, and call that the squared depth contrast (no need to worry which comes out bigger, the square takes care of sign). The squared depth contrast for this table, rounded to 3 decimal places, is 0.032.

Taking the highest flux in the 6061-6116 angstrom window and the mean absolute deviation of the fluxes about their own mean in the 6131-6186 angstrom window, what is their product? 30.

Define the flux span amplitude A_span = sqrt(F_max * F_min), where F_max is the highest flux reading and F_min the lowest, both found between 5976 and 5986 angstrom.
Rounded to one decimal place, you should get 23.8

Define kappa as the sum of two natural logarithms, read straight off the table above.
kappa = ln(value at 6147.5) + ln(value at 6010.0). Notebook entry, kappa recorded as 6.24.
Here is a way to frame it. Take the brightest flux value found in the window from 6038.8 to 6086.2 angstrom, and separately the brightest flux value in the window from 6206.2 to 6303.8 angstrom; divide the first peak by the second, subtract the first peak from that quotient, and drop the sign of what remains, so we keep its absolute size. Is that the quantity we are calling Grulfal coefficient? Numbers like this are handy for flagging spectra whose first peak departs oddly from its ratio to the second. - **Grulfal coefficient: 25.0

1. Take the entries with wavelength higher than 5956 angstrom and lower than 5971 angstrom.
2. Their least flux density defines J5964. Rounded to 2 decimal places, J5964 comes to 22.01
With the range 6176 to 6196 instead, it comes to 22.32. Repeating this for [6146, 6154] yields 23.14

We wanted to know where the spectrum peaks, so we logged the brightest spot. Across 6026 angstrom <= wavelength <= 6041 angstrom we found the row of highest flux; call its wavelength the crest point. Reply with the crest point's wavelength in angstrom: 6040.0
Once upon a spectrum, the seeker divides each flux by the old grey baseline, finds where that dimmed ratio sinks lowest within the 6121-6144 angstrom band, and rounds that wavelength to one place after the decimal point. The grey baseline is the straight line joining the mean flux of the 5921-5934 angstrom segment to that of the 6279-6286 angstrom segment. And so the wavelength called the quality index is 6122.5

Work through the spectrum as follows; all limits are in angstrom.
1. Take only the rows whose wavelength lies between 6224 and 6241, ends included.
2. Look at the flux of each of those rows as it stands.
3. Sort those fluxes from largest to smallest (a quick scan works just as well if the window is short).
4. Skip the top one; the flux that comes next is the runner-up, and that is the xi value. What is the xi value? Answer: 24.51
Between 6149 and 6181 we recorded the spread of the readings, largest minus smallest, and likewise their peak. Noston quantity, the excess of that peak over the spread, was 21.9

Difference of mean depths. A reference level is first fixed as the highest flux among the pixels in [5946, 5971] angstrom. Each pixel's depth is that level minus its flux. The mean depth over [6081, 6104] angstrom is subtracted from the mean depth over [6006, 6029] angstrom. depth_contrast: 0.71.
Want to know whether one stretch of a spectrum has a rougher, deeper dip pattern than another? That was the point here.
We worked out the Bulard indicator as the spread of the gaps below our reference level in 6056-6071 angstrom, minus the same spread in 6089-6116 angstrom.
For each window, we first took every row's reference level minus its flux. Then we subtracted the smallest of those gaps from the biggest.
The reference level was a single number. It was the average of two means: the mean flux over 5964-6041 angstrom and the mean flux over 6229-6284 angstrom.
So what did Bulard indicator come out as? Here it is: -0.6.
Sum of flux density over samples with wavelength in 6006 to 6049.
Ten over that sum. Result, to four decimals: 0.0259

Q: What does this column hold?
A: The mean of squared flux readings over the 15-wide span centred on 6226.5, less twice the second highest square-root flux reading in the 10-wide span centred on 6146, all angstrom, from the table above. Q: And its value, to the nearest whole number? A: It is 559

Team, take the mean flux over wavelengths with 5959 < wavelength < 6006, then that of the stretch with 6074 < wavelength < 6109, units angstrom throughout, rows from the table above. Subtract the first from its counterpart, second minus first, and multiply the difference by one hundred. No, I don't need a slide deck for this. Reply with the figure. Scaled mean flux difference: 37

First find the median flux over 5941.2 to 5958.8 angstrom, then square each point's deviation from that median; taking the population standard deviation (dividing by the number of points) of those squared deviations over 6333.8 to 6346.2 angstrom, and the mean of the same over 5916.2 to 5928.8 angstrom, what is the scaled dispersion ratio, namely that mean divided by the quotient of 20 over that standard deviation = 0.05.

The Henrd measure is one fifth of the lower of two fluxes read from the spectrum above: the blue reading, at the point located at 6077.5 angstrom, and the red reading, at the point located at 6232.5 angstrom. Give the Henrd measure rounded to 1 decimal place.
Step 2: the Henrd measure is 4.6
